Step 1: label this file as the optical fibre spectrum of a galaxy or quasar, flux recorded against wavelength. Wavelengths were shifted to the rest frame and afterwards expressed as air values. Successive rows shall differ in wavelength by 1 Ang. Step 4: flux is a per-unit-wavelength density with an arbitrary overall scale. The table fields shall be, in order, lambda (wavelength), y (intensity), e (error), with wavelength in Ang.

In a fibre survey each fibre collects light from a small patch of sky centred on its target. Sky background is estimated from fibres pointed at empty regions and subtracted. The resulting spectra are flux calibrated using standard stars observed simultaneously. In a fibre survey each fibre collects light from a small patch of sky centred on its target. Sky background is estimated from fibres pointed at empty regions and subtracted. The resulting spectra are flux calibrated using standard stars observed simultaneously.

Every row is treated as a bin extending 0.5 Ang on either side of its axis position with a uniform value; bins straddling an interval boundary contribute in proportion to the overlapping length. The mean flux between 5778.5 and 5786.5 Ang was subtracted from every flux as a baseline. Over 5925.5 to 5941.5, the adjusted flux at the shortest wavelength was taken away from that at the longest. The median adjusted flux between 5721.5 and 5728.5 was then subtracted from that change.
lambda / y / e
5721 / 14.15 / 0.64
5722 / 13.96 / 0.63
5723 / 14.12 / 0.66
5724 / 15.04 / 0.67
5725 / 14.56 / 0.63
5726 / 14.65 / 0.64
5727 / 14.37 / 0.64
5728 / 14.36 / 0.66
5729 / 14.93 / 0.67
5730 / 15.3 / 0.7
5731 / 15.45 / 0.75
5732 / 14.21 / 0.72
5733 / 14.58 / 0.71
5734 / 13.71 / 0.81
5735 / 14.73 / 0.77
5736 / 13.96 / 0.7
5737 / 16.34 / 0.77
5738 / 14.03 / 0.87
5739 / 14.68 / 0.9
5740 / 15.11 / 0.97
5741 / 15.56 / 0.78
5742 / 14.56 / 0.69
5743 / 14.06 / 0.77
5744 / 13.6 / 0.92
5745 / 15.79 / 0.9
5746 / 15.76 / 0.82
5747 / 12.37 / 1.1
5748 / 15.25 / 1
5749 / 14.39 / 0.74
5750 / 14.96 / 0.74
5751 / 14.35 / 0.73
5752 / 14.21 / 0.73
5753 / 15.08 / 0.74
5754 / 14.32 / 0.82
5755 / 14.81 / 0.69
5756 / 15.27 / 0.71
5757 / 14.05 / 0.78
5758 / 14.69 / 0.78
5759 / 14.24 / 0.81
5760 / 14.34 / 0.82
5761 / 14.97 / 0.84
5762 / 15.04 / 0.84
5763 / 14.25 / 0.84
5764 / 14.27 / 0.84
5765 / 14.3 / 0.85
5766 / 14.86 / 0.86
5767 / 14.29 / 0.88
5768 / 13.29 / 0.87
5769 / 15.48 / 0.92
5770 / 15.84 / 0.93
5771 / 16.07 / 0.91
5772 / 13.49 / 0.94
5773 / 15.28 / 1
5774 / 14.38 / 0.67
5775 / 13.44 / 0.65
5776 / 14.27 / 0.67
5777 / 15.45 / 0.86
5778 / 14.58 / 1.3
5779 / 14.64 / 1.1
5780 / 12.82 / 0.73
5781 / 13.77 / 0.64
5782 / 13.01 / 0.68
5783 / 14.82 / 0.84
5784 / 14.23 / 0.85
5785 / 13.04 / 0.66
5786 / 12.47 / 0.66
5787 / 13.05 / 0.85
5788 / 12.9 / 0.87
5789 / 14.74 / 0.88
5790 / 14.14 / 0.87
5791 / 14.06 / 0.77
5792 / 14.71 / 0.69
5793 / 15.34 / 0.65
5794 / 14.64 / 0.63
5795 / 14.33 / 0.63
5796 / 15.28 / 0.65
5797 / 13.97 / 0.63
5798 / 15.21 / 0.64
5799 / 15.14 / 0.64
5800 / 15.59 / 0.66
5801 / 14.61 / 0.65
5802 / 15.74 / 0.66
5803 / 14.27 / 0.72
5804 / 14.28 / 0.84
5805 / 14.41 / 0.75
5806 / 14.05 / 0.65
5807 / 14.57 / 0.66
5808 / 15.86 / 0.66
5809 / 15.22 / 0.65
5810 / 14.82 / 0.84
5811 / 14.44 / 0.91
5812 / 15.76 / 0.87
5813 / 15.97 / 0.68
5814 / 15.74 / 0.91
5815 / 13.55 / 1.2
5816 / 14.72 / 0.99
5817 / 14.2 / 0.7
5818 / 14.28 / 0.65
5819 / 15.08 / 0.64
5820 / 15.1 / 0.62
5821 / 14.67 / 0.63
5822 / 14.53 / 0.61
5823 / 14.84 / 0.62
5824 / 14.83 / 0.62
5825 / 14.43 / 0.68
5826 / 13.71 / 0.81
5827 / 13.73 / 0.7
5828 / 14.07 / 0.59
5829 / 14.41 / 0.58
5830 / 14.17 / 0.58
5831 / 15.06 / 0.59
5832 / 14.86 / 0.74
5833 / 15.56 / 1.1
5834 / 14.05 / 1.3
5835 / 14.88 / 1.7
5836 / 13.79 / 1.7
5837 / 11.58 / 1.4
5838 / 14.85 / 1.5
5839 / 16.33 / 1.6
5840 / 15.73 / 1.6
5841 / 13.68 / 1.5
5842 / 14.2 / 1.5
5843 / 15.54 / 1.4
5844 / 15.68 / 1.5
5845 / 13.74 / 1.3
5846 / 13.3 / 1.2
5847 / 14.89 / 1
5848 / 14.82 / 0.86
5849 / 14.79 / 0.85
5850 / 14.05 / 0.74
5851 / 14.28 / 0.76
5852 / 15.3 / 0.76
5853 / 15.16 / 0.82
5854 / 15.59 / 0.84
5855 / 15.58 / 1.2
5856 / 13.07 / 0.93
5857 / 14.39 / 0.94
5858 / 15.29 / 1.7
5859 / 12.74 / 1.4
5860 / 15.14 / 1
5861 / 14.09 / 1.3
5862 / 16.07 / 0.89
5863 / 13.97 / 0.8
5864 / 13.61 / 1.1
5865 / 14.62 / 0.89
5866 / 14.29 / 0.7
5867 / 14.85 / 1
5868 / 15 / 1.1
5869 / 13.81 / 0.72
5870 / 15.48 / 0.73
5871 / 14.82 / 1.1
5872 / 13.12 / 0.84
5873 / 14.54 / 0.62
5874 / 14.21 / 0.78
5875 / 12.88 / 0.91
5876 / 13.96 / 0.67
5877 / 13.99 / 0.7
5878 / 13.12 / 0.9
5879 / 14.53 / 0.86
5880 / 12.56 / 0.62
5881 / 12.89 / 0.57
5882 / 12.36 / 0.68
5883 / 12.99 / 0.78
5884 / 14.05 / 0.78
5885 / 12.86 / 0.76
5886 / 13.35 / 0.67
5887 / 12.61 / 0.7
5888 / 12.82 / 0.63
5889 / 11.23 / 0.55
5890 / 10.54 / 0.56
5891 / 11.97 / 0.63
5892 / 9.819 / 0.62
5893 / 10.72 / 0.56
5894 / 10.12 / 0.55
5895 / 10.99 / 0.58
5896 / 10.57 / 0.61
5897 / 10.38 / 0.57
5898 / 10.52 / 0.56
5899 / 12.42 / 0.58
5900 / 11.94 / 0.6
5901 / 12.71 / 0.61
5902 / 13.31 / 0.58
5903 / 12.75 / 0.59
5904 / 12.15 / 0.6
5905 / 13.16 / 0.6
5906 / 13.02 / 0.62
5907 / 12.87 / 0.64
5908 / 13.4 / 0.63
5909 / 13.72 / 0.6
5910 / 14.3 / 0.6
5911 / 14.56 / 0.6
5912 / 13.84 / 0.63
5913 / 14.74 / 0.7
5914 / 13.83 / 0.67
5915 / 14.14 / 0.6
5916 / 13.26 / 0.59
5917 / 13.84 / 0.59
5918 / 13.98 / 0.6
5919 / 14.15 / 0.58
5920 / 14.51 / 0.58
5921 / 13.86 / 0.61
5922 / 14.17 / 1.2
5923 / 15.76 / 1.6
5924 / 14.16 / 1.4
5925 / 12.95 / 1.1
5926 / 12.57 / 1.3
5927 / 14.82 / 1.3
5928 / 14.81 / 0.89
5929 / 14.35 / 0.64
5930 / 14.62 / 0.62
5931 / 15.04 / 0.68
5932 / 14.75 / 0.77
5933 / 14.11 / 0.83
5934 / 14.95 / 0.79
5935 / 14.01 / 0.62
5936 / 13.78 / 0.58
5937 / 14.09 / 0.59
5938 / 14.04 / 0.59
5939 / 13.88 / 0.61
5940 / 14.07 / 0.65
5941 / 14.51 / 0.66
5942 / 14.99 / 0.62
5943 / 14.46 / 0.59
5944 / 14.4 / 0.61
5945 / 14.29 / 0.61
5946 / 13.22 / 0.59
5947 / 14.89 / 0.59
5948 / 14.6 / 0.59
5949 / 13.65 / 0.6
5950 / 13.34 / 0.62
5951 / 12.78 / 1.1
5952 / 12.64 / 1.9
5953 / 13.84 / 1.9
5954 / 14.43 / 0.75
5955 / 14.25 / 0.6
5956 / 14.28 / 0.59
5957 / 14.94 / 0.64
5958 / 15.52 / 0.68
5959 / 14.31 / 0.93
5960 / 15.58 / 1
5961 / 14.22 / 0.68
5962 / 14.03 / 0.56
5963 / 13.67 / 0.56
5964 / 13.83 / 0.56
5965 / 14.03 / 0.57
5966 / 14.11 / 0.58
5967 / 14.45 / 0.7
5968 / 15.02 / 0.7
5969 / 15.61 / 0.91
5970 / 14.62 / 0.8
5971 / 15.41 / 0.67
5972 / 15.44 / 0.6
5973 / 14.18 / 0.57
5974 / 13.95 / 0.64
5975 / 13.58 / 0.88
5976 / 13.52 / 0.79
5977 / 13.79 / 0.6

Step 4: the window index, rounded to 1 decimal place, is 1.2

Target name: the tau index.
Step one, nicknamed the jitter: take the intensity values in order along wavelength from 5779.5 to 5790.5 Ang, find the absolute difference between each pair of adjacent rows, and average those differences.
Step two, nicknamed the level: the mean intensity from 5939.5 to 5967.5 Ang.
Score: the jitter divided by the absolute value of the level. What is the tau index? 0.064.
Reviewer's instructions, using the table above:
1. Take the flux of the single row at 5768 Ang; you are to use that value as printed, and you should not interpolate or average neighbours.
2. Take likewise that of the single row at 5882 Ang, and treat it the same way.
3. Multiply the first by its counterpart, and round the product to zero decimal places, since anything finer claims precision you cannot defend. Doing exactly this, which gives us 164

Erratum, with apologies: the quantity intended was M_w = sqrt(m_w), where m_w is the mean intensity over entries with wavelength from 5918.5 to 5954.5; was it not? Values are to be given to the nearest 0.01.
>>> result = 3.76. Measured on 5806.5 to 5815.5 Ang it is 3.89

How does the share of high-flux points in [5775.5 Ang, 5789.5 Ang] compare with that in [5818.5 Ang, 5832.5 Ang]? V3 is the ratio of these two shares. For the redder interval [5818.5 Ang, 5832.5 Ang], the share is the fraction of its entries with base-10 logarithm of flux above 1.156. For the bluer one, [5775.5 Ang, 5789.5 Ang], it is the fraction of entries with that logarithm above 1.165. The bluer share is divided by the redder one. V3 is 0.40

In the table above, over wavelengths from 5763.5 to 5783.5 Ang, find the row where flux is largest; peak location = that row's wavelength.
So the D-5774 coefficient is 5771 Ang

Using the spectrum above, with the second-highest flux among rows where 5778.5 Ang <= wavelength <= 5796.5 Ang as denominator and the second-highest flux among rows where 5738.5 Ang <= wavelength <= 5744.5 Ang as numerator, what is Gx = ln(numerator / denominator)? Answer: -0.011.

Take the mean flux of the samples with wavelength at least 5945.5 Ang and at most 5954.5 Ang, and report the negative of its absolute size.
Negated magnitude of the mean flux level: -13.7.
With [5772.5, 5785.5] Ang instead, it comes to -14.1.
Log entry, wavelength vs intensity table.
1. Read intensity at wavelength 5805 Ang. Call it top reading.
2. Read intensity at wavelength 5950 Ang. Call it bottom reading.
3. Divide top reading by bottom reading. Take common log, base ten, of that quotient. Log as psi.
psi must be 0.034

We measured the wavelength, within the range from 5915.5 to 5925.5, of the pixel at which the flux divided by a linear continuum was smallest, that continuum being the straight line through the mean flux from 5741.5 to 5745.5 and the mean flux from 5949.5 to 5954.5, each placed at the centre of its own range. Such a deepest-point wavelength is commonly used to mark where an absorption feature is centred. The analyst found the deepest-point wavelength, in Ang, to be 5925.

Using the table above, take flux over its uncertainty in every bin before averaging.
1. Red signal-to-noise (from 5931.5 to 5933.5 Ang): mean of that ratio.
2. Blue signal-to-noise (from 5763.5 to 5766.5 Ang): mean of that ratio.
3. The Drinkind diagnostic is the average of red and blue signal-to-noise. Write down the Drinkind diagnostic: 18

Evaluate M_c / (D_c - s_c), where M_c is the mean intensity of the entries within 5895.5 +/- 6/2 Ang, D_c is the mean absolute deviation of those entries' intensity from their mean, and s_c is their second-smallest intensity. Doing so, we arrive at -1.04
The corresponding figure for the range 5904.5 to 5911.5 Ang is -1.09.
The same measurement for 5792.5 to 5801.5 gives -1.07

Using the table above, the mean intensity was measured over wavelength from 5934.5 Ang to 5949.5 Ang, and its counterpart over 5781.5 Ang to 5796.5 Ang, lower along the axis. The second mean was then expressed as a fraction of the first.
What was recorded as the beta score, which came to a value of 0.99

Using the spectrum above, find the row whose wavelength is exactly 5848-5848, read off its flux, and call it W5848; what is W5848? 14.82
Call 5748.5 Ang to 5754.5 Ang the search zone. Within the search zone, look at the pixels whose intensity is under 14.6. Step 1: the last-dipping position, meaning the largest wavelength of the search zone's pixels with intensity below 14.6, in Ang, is 5754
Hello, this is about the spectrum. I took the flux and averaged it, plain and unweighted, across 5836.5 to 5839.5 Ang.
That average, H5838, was 14.3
